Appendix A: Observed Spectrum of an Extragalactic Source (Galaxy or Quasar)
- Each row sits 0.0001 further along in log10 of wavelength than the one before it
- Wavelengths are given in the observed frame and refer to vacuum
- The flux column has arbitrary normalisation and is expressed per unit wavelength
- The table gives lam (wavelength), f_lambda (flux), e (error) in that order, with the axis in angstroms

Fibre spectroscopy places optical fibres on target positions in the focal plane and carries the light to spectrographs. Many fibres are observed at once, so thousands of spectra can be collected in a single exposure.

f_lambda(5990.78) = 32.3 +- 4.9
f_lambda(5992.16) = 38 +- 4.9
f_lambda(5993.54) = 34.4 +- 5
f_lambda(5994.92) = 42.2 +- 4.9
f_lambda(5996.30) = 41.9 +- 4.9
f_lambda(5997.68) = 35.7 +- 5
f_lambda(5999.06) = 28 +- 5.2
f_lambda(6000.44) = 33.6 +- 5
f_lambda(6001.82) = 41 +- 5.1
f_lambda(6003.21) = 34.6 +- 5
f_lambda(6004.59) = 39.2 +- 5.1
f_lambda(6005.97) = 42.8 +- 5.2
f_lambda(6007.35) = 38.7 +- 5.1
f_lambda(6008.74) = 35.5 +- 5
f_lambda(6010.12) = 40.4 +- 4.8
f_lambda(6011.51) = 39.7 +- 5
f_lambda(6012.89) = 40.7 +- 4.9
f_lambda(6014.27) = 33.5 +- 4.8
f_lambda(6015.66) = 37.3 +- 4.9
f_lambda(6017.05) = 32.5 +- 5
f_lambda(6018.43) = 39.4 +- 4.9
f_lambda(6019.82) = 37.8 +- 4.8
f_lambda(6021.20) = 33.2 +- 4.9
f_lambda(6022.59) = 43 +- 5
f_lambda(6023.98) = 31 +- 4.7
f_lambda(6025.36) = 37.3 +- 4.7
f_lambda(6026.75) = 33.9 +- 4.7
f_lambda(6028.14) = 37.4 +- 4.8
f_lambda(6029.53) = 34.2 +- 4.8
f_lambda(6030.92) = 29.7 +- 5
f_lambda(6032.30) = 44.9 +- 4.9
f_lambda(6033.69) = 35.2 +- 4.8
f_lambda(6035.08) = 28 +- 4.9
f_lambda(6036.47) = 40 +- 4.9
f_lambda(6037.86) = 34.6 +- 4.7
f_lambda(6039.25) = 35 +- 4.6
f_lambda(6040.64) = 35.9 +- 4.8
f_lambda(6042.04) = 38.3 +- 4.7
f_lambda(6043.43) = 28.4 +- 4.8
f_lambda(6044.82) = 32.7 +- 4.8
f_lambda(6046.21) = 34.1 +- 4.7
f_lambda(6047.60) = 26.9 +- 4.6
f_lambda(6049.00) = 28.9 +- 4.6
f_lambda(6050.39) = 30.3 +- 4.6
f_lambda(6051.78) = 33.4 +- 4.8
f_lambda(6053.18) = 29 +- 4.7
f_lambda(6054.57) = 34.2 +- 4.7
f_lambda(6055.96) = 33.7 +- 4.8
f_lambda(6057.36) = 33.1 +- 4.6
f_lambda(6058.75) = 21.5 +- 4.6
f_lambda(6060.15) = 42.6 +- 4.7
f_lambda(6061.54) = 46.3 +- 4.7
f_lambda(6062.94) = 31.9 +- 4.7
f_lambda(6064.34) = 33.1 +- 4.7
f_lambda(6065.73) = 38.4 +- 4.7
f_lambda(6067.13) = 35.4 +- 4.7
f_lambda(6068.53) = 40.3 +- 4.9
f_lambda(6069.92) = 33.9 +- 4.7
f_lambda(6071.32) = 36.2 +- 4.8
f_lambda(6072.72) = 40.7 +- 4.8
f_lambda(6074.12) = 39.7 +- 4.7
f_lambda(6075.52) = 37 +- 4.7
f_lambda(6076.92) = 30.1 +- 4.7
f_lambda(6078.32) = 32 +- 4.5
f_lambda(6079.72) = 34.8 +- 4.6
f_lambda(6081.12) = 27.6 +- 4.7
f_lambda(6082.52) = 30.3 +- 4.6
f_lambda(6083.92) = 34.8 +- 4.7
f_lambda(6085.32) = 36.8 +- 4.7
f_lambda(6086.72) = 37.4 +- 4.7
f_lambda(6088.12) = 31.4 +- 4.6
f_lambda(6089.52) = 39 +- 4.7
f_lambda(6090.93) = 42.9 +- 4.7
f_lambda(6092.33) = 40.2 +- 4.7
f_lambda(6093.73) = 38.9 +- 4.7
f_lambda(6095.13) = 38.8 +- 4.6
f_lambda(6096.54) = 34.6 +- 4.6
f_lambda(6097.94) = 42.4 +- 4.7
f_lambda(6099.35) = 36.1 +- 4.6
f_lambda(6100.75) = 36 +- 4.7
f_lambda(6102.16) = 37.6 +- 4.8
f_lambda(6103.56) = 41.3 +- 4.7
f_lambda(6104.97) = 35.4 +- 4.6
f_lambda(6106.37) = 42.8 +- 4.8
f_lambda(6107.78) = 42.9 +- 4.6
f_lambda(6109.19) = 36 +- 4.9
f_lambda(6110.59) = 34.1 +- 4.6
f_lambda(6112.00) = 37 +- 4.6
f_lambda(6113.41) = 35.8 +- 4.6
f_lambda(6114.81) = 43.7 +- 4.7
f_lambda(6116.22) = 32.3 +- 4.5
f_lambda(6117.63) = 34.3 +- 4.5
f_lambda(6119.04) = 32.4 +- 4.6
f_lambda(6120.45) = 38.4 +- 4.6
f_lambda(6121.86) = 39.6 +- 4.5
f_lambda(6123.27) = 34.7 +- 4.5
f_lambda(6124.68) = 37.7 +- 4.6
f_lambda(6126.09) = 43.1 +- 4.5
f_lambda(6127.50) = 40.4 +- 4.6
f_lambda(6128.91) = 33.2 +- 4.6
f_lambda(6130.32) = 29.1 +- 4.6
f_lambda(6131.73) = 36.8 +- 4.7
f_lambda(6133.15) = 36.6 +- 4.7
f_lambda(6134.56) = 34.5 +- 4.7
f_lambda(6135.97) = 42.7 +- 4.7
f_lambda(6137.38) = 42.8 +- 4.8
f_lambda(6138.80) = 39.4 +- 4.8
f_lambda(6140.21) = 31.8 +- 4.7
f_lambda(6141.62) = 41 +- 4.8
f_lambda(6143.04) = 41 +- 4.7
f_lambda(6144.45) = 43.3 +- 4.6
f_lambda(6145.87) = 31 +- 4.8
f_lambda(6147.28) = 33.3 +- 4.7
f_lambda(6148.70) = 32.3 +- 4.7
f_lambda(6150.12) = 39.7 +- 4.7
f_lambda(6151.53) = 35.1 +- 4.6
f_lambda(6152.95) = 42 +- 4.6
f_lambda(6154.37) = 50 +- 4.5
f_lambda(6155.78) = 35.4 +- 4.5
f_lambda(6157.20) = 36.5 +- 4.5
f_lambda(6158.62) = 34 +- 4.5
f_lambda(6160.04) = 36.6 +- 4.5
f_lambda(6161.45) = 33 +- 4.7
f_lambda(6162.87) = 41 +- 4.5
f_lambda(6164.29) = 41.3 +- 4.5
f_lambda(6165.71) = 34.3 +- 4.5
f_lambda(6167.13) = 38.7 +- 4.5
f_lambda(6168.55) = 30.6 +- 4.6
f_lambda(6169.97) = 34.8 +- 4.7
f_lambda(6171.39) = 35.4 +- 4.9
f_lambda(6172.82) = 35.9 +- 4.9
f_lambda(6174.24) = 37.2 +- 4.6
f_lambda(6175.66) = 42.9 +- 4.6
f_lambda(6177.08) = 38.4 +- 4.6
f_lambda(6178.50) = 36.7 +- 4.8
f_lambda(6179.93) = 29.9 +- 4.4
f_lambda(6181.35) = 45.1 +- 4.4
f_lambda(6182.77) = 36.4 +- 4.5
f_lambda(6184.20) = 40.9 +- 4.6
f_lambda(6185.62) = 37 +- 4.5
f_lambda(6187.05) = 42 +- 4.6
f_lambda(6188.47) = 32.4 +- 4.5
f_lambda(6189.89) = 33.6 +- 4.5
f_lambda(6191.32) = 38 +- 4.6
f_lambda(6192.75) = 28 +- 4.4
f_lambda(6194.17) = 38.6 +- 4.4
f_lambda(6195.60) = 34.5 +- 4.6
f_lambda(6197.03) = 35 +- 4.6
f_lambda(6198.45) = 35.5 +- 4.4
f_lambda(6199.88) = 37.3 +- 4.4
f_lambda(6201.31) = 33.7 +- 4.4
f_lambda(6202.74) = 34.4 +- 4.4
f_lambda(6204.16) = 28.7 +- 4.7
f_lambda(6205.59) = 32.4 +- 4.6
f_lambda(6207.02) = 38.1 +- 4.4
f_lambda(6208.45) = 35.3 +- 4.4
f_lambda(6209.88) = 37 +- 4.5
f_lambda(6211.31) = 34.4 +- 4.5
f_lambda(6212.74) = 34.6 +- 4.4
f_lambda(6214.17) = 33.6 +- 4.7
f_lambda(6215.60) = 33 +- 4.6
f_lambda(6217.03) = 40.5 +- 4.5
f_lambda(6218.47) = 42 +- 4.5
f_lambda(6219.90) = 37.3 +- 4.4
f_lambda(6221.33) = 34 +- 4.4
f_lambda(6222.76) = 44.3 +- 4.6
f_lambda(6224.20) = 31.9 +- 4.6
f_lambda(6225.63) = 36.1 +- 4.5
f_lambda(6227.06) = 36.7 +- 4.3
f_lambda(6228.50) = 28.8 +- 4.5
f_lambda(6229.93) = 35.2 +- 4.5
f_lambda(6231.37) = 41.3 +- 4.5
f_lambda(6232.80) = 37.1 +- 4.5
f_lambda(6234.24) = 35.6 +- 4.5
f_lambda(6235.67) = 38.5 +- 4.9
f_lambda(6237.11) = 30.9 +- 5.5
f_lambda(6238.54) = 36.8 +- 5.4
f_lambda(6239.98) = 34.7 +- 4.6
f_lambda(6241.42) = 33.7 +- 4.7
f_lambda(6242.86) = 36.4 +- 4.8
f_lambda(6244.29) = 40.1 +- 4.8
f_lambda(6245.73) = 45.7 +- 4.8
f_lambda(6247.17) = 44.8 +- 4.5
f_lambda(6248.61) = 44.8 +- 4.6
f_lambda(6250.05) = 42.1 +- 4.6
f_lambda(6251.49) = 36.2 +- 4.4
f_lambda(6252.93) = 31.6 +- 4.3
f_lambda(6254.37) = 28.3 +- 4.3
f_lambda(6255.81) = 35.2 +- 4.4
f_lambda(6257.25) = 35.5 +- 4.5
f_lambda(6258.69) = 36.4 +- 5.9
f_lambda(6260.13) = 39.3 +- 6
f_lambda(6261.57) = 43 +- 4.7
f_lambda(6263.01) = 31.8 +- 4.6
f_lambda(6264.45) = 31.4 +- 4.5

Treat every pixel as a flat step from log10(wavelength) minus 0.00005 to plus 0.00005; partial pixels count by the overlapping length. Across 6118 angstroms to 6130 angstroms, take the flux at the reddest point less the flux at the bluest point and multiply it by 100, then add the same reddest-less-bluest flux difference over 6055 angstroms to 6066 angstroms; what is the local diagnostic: 85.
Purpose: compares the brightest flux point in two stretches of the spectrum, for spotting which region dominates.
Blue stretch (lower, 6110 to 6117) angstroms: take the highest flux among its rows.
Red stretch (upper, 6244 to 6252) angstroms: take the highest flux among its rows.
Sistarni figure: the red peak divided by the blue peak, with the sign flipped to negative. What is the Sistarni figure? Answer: -1.05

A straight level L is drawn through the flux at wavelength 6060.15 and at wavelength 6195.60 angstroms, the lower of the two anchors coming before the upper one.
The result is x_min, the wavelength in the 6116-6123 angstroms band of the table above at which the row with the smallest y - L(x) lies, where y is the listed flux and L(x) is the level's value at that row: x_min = 6116.22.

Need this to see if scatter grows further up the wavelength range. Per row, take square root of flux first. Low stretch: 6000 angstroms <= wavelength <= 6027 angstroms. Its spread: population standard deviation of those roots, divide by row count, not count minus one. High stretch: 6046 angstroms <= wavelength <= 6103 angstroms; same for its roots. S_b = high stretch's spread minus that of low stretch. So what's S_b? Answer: 0.13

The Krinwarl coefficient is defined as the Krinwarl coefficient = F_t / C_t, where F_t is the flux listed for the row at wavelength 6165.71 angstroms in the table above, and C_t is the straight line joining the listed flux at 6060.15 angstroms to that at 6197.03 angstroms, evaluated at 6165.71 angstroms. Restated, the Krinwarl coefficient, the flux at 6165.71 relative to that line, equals 0.934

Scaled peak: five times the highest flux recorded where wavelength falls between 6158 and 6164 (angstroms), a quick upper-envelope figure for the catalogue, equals 205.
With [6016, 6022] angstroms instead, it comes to 197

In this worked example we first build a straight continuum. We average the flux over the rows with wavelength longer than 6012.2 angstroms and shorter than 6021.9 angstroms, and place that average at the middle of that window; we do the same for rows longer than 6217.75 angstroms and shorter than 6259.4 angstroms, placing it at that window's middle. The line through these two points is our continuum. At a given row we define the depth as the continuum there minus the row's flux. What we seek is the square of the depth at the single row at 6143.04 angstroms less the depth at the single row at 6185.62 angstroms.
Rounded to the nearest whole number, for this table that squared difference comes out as 17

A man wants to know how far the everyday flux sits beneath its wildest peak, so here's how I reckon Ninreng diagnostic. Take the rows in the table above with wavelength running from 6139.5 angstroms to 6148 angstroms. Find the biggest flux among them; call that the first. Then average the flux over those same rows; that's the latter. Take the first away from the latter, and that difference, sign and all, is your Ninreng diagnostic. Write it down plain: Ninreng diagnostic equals -6.4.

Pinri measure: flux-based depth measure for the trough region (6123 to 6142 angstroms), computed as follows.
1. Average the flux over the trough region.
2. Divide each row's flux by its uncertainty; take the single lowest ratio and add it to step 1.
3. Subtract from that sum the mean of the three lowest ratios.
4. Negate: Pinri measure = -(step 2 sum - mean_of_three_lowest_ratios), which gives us -37.0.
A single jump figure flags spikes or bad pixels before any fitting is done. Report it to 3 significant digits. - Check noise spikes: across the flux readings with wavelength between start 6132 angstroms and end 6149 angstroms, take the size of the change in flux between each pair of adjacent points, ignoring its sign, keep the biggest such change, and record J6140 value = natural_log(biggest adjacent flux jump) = 2.51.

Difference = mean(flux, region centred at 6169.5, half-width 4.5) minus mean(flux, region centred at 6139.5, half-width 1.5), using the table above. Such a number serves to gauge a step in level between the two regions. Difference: -1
